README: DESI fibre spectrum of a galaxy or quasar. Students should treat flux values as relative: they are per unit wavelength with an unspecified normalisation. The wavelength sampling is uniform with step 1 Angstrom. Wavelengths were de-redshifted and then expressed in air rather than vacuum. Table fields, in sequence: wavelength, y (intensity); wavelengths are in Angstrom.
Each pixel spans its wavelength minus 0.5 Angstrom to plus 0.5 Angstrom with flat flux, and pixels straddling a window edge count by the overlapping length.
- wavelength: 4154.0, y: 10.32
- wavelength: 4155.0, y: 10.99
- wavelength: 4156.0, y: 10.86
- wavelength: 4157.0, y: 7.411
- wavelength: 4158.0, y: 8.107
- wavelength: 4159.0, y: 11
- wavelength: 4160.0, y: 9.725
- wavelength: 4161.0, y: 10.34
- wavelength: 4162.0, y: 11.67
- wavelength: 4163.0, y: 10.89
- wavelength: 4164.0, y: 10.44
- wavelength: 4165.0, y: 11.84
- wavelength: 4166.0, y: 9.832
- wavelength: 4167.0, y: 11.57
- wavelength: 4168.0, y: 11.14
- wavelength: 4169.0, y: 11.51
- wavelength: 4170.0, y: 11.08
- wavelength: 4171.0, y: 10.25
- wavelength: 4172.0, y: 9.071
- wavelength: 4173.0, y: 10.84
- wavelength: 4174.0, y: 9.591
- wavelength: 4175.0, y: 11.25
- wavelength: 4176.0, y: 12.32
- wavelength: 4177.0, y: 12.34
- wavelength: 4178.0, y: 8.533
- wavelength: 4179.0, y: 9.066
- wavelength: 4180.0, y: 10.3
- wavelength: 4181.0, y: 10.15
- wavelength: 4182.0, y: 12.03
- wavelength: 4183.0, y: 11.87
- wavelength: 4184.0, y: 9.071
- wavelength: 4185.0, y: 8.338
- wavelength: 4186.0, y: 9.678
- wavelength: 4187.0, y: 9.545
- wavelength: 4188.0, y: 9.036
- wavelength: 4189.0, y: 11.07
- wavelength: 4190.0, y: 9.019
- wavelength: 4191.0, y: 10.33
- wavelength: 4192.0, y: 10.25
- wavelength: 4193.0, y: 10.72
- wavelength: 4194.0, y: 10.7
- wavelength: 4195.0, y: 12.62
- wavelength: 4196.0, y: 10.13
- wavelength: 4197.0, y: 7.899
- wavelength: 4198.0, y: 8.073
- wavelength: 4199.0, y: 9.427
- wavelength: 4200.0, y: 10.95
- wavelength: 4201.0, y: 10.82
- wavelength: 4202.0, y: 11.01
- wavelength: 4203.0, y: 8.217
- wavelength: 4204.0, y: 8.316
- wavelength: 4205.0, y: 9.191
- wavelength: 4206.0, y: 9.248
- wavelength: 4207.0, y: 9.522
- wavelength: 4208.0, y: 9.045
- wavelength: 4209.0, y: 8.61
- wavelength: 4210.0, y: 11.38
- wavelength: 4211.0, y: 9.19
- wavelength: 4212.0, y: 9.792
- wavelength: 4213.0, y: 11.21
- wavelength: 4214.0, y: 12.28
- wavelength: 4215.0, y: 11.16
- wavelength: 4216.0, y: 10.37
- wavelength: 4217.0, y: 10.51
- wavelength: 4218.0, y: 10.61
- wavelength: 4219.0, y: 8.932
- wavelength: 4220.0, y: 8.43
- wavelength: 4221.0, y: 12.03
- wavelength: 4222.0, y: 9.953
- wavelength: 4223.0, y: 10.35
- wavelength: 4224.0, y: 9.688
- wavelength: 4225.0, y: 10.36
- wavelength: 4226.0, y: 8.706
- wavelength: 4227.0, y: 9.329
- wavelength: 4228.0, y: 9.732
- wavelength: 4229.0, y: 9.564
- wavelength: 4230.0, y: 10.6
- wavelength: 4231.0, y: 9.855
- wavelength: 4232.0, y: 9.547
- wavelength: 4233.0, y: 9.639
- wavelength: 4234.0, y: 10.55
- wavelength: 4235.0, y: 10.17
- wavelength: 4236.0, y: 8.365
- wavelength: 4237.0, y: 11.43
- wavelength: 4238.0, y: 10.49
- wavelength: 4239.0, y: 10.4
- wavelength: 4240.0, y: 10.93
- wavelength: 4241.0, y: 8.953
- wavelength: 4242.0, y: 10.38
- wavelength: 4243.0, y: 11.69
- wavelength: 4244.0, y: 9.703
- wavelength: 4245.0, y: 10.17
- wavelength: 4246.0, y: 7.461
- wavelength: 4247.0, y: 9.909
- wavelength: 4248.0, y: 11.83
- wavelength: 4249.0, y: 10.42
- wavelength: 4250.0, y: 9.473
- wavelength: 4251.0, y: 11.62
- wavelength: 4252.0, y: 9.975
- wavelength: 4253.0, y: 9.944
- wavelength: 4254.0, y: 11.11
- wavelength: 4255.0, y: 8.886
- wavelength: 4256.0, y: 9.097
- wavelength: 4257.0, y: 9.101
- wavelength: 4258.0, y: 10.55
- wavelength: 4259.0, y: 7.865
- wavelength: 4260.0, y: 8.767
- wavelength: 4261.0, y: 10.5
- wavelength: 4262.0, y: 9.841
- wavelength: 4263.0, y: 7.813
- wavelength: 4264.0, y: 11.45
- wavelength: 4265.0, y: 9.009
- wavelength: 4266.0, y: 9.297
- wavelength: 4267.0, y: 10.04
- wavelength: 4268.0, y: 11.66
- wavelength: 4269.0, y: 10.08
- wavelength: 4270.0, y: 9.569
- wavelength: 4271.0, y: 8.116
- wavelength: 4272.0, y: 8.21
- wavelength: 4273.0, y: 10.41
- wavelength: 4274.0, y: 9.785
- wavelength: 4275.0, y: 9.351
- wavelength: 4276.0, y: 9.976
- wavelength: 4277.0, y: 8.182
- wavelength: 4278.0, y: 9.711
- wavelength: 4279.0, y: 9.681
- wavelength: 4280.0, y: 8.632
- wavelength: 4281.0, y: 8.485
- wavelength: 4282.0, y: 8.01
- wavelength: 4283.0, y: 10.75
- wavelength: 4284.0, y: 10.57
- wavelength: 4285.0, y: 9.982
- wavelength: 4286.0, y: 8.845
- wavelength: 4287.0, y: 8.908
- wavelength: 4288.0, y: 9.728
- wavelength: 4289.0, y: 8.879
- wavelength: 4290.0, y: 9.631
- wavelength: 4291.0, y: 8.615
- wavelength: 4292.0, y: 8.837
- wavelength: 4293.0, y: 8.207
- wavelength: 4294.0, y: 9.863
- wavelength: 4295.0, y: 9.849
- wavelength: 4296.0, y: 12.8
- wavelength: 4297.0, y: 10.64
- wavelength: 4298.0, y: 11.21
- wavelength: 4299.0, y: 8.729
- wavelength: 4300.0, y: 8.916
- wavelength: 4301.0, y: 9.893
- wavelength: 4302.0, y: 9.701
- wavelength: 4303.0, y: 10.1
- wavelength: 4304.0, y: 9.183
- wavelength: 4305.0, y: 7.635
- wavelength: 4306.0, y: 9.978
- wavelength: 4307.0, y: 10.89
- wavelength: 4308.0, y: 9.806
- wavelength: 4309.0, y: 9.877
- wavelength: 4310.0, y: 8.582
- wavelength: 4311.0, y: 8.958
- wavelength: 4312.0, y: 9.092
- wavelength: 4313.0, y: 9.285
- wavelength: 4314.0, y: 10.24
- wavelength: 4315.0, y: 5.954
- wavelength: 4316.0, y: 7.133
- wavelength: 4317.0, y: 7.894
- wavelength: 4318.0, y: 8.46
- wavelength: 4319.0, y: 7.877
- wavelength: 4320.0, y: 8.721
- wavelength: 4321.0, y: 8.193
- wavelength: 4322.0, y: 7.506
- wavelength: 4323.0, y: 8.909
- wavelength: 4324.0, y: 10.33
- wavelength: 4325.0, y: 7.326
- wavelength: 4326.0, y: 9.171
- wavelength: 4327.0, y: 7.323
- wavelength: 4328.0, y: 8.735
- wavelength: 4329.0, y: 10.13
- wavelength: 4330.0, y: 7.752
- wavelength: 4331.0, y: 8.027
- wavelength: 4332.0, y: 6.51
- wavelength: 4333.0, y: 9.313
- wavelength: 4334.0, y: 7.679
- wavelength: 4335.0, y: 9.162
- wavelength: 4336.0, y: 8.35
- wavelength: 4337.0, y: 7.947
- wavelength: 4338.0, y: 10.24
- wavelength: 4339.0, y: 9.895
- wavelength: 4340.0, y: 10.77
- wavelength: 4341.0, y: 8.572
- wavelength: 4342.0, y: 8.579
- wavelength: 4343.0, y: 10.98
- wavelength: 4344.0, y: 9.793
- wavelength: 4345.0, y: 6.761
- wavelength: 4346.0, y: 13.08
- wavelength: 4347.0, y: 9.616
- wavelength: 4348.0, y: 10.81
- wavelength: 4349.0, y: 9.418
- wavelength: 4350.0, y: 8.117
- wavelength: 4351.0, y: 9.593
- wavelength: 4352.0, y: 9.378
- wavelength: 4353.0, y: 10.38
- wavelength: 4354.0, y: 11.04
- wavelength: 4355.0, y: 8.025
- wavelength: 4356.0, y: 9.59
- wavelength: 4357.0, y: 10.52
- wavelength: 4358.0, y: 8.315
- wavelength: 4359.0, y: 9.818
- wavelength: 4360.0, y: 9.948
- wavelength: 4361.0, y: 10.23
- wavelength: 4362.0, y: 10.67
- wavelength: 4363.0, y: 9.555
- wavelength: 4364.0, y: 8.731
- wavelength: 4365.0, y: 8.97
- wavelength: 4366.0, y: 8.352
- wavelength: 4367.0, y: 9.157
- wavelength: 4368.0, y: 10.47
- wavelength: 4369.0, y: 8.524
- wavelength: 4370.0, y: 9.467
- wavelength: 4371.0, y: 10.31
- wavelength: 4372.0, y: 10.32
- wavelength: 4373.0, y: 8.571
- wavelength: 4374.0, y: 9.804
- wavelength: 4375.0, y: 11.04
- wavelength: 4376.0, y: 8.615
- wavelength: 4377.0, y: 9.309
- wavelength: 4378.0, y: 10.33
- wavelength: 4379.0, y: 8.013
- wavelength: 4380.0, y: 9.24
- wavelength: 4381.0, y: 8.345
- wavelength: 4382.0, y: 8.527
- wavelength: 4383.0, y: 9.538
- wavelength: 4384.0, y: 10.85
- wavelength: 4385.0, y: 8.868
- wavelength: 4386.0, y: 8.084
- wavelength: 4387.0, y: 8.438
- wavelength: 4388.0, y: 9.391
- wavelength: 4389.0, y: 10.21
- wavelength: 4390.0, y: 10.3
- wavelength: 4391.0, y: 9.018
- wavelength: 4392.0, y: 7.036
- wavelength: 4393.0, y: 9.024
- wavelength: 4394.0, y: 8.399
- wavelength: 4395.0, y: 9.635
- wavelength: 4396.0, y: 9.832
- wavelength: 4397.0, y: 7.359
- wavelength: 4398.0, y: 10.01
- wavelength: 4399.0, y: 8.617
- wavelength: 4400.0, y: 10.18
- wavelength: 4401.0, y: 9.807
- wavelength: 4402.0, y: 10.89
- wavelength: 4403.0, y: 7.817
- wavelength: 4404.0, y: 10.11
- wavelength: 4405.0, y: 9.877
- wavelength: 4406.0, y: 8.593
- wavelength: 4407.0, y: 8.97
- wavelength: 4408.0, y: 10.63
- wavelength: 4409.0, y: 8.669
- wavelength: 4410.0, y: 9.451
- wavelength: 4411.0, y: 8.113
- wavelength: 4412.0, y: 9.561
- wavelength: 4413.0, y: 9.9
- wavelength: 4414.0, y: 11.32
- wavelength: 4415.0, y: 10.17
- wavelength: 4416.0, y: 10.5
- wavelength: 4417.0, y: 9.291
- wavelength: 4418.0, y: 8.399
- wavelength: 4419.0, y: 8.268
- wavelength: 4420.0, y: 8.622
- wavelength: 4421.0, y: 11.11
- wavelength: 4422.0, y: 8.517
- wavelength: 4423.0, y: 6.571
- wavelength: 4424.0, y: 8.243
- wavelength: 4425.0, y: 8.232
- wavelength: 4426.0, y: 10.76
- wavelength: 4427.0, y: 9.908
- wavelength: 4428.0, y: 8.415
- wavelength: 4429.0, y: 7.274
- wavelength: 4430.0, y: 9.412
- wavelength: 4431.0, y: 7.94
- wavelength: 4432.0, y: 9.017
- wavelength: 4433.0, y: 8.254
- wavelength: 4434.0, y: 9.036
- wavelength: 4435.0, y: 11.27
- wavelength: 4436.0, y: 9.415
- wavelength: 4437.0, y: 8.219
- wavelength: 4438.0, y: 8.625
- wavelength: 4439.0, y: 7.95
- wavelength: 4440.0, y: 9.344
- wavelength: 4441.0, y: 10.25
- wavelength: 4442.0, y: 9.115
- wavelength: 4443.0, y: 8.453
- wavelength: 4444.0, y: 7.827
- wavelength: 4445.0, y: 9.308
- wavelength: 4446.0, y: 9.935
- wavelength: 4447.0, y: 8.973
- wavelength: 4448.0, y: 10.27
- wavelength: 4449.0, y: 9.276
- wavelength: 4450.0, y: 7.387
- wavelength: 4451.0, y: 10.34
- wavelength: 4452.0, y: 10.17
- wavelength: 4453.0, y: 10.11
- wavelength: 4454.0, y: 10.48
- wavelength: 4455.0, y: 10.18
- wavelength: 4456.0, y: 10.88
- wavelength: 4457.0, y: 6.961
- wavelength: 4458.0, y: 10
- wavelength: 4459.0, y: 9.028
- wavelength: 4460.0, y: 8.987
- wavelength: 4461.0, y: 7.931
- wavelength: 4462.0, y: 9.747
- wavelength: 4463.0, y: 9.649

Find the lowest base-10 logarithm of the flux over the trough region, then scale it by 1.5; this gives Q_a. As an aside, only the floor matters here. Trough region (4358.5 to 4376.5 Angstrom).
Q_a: 1.383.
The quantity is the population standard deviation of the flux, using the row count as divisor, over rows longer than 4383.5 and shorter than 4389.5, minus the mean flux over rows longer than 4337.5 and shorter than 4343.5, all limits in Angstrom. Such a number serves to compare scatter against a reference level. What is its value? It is -8.9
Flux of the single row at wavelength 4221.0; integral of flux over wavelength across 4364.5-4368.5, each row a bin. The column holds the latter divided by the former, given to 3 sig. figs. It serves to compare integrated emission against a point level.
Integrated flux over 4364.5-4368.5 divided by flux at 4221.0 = 3.07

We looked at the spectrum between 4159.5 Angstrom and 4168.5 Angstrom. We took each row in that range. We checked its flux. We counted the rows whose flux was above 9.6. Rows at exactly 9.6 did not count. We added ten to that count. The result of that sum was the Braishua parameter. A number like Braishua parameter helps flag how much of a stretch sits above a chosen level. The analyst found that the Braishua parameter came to 19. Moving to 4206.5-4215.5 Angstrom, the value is 15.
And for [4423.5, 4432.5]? 12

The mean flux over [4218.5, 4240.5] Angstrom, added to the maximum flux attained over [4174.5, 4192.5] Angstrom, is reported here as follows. 22.3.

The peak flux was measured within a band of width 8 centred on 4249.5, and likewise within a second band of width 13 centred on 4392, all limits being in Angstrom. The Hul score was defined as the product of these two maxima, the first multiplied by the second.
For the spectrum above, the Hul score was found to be 122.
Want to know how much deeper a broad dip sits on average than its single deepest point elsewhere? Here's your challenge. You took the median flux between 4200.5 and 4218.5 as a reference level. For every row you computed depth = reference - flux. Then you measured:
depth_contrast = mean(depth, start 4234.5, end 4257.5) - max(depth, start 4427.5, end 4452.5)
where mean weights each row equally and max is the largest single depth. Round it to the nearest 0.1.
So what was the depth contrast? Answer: -2.8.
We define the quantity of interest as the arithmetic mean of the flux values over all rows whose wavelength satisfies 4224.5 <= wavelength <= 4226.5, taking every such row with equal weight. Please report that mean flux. 9.5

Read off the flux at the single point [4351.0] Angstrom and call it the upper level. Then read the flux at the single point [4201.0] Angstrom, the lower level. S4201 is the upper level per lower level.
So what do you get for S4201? 0.89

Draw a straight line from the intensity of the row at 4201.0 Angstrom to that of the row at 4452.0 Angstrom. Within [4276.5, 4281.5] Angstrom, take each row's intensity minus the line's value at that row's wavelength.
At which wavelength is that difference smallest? 4277.0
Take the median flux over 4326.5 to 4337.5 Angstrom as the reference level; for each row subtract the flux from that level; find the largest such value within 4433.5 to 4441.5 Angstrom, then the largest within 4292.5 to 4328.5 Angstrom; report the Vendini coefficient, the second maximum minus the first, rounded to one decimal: 2.0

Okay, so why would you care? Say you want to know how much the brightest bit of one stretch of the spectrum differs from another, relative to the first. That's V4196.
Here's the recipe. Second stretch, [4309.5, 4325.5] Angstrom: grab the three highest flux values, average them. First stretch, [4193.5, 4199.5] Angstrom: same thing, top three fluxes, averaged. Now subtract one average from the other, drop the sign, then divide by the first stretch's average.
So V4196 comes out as 0.11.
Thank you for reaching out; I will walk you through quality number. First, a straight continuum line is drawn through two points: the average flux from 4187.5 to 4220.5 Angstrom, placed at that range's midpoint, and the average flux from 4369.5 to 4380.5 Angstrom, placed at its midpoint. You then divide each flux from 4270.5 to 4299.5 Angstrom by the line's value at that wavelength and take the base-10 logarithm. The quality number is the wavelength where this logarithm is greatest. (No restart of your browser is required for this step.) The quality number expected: 4296.0 Angstrom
